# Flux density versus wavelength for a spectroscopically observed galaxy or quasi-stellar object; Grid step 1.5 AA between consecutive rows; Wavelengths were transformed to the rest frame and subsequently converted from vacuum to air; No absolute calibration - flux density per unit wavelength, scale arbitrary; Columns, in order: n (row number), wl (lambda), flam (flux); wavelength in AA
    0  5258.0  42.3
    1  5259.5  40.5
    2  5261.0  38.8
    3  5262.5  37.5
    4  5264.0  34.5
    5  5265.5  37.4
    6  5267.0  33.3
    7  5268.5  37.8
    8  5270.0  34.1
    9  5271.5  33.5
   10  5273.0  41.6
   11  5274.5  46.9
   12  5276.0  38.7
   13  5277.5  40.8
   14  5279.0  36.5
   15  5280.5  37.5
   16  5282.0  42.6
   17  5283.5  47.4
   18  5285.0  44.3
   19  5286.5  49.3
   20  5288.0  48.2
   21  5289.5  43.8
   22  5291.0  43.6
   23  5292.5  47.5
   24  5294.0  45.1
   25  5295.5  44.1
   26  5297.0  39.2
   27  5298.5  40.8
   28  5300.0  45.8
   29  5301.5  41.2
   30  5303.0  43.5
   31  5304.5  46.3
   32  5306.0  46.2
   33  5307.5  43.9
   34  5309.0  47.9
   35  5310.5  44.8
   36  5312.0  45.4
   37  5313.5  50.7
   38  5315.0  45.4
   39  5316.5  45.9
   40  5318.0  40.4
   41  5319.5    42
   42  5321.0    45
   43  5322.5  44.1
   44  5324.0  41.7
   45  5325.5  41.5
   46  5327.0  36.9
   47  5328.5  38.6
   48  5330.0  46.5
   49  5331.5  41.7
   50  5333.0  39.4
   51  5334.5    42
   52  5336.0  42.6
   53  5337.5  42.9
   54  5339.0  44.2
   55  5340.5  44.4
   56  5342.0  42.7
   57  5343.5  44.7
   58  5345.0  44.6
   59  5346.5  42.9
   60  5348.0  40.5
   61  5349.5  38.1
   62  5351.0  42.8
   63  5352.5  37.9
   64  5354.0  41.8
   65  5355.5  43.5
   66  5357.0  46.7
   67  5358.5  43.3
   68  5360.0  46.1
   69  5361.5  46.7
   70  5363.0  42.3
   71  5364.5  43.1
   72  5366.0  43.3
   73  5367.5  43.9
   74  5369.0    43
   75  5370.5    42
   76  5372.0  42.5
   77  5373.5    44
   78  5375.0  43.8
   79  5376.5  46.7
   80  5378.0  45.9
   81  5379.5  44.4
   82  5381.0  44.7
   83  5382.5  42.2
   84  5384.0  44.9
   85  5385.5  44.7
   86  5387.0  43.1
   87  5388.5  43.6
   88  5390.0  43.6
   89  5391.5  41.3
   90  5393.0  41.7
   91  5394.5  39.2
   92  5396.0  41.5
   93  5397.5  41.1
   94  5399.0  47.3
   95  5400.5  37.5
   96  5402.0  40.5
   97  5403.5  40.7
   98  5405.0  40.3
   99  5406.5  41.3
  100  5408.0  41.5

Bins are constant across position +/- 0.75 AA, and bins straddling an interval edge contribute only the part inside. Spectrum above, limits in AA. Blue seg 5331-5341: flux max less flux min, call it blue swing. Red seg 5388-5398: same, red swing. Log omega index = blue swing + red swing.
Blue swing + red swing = 9.4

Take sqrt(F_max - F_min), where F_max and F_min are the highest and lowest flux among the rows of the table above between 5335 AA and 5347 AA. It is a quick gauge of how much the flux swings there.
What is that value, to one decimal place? 1.4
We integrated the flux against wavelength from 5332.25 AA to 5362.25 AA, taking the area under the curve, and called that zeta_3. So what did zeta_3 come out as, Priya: 1287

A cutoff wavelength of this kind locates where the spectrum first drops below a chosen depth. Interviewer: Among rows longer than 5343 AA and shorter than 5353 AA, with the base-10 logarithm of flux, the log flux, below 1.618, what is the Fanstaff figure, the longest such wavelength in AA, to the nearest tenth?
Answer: 5352.5 AA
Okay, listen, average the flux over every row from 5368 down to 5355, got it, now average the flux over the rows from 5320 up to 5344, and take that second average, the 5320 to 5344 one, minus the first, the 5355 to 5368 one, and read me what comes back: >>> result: -1.9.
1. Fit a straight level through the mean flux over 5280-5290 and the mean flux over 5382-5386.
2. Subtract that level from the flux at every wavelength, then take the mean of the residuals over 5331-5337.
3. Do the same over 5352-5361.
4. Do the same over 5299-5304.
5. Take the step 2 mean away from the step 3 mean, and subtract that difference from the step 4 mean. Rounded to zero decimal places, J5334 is -3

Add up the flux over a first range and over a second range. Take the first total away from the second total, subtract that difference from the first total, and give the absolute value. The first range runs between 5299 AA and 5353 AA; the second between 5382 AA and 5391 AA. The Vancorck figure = 2848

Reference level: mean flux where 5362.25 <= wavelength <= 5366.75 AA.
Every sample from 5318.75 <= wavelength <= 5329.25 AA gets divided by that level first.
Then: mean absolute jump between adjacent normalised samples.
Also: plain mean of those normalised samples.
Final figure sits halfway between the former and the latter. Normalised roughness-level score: 0.51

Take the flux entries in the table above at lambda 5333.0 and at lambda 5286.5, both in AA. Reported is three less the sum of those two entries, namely -85.7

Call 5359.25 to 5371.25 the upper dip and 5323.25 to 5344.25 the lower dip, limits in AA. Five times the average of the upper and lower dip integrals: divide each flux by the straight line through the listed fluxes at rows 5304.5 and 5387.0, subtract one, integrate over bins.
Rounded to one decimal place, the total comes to -3.6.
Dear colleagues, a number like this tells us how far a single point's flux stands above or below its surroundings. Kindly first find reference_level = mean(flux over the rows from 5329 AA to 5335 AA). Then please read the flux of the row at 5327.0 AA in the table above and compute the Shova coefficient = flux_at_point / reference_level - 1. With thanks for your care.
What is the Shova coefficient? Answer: -0.13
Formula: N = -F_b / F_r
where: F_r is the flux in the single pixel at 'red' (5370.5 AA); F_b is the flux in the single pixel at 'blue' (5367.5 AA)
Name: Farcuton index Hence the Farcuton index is -1.05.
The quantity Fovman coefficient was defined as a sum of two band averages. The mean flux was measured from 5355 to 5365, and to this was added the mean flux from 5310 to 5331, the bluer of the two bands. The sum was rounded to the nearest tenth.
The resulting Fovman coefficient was 88.0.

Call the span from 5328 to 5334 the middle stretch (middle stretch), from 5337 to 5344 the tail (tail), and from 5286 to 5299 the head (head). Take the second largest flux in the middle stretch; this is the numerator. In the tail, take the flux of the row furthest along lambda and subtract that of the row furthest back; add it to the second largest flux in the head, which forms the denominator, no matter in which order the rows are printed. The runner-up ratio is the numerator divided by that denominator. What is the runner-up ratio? 0.83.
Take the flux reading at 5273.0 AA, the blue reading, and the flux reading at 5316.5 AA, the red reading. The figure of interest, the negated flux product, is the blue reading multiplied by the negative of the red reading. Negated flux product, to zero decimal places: -1909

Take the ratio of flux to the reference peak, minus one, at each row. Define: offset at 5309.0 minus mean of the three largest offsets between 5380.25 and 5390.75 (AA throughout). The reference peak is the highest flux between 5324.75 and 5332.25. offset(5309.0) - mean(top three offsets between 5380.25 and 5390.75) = 0.067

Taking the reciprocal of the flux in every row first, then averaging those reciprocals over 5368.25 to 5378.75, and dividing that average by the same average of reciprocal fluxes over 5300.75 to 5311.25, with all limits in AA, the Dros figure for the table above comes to 1.02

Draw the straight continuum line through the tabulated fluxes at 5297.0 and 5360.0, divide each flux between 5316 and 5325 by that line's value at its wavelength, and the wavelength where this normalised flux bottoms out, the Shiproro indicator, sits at 5318.0 AA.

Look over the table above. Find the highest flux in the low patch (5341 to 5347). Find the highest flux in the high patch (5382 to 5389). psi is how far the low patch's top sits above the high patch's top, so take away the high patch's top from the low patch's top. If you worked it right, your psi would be 0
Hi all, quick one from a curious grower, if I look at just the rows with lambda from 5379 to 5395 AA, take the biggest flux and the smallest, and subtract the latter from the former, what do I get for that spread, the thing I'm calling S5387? 5.7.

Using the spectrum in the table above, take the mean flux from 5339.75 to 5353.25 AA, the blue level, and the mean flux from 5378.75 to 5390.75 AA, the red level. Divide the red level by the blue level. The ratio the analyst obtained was 1.04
